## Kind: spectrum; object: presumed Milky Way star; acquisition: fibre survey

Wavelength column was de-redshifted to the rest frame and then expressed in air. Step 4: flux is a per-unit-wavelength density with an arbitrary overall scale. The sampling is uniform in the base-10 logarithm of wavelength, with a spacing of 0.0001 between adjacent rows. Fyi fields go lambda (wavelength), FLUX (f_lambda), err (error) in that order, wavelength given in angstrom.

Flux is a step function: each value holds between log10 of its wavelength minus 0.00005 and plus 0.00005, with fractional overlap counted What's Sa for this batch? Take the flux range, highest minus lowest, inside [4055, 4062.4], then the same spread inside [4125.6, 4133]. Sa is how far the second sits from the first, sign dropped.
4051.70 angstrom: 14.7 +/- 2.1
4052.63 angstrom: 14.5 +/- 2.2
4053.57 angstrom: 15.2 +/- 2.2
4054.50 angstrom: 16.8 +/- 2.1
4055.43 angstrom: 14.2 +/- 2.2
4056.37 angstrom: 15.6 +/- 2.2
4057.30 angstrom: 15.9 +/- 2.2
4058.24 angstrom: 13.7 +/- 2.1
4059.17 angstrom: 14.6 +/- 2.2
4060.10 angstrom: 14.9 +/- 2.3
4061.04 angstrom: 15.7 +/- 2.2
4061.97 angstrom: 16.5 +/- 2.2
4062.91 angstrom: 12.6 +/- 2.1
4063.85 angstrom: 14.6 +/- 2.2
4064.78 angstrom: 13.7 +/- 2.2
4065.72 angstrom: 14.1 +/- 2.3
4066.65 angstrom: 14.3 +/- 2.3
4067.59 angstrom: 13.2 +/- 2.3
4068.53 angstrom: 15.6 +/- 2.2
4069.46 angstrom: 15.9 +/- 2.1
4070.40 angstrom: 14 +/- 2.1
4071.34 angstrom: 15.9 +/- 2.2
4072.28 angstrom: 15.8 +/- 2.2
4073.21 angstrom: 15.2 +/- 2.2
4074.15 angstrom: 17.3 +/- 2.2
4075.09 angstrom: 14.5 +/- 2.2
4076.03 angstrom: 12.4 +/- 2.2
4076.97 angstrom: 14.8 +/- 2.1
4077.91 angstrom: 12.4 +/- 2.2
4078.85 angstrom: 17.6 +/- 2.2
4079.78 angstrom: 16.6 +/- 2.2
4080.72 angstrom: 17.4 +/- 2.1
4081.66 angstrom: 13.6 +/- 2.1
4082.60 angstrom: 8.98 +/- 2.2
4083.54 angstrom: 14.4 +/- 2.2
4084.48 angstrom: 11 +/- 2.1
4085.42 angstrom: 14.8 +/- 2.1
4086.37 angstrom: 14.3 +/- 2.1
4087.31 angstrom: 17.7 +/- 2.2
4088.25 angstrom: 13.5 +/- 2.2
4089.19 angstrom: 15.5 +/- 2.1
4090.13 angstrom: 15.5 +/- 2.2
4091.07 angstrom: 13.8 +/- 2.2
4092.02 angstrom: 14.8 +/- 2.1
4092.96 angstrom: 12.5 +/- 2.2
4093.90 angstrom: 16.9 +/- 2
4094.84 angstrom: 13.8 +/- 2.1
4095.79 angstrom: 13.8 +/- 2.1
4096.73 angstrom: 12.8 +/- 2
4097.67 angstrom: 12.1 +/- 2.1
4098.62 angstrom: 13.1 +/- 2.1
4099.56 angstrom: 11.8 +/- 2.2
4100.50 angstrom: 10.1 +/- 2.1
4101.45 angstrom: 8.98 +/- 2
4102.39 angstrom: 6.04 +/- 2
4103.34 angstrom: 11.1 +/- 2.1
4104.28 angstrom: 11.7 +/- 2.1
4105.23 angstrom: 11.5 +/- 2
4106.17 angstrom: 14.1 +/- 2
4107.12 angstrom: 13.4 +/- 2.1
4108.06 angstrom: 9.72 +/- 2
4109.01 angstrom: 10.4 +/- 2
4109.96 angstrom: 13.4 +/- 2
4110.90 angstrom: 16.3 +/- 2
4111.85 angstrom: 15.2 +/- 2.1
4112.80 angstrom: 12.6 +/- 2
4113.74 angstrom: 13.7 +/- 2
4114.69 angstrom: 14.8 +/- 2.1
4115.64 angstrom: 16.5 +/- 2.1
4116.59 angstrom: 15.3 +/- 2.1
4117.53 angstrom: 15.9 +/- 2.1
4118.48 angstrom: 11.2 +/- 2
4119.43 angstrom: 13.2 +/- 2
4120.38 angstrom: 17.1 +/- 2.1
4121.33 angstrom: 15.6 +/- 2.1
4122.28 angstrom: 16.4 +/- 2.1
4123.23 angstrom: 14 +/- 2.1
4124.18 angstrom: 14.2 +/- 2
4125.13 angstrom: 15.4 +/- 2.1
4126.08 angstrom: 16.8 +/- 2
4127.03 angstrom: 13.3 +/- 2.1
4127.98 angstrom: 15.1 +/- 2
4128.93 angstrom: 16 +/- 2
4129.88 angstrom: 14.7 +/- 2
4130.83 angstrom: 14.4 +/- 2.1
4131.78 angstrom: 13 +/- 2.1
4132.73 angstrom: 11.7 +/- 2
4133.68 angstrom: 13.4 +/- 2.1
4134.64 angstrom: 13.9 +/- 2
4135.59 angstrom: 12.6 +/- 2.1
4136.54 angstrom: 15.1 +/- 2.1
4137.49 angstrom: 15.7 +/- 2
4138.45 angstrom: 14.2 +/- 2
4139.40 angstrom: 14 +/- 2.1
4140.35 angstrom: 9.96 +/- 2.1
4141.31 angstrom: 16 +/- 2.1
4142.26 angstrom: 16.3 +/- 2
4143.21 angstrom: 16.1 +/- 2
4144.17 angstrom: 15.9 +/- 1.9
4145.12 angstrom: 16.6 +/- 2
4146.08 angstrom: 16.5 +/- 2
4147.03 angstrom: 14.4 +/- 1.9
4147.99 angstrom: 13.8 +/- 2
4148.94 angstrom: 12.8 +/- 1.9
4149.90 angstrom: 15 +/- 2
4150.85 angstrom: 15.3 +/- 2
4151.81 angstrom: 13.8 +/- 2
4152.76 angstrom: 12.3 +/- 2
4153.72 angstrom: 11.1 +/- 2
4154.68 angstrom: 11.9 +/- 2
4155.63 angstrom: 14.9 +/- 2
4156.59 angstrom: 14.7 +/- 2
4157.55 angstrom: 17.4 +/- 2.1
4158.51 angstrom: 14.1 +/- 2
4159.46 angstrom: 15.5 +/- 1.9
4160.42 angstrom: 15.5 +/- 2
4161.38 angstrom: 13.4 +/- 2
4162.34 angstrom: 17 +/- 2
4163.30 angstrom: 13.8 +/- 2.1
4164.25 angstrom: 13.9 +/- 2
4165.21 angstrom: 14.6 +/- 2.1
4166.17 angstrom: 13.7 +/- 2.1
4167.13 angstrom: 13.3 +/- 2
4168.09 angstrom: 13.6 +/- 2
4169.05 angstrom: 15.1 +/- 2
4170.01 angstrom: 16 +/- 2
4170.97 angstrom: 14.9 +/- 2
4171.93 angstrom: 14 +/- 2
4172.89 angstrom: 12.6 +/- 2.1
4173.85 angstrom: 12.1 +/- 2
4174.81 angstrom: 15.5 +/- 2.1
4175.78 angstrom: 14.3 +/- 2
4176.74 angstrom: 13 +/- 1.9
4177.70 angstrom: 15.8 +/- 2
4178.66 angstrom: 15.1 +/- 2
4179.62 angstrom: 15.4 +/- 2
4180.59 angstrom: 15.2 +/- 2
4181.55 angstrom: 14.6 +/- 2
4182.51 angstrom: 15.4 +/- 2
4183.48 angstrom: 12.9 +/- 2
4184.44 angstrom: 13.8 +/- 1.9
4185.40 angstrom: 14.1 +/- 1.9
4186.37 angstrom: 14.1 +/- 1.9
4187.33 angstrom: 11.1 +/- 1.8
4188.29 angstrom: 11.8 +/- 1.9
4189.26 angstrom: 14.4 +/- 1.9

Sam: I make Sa 2.3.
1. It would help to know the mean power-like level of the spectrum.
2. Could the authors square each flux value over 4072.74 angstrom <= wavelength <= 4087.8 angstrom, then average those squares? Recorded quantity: 218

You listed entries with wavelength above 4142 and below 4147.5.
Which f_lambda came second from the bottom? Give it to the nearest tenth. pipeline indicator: 15.9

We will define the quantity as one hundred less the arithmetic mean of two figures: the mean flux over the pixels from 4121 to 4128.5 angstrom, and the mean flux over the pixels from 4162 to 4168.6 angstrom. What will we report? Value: 85.3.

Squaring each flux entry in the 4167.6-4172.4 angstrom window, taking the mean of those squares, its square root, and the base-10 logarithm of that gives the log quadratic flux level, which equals 1.17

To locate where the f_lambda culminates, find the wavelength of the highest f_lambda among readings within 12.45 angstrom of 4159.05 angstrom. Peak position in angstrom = 4157.55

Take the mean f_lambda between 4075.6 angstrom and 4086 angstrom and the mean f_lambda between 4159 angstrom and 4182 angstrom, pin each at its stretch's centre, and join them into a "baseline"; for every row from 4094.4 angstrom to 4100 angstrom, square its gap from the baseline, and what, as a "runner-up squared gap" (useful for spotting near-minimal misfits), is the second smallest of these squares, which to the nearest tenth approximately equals 0.1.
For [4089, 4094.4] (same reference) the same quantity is 0.5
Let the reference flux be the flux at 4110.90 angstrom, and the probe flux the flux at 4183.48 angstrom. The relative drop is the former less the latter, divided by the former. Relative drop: 0.21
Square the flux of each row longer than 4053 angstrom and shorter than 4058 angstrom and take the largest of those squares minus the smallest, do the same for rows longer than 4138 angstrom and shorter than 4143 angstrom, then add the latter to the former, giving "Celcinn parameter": 247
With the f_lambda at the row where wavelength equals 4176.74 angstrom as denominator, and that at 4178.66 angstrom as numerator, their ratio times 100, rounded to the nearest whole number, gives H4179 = 116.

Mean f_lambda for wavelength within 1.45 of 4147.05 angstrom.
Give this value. 14.9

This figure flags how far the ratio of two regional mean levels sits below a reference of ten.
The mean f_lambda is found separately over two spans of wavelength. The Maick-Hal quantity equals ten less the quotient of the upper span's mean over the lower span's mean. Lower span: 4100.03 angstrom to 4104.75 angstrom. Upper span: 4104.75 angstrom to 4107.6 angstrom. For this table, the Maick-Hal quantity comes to 8.64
